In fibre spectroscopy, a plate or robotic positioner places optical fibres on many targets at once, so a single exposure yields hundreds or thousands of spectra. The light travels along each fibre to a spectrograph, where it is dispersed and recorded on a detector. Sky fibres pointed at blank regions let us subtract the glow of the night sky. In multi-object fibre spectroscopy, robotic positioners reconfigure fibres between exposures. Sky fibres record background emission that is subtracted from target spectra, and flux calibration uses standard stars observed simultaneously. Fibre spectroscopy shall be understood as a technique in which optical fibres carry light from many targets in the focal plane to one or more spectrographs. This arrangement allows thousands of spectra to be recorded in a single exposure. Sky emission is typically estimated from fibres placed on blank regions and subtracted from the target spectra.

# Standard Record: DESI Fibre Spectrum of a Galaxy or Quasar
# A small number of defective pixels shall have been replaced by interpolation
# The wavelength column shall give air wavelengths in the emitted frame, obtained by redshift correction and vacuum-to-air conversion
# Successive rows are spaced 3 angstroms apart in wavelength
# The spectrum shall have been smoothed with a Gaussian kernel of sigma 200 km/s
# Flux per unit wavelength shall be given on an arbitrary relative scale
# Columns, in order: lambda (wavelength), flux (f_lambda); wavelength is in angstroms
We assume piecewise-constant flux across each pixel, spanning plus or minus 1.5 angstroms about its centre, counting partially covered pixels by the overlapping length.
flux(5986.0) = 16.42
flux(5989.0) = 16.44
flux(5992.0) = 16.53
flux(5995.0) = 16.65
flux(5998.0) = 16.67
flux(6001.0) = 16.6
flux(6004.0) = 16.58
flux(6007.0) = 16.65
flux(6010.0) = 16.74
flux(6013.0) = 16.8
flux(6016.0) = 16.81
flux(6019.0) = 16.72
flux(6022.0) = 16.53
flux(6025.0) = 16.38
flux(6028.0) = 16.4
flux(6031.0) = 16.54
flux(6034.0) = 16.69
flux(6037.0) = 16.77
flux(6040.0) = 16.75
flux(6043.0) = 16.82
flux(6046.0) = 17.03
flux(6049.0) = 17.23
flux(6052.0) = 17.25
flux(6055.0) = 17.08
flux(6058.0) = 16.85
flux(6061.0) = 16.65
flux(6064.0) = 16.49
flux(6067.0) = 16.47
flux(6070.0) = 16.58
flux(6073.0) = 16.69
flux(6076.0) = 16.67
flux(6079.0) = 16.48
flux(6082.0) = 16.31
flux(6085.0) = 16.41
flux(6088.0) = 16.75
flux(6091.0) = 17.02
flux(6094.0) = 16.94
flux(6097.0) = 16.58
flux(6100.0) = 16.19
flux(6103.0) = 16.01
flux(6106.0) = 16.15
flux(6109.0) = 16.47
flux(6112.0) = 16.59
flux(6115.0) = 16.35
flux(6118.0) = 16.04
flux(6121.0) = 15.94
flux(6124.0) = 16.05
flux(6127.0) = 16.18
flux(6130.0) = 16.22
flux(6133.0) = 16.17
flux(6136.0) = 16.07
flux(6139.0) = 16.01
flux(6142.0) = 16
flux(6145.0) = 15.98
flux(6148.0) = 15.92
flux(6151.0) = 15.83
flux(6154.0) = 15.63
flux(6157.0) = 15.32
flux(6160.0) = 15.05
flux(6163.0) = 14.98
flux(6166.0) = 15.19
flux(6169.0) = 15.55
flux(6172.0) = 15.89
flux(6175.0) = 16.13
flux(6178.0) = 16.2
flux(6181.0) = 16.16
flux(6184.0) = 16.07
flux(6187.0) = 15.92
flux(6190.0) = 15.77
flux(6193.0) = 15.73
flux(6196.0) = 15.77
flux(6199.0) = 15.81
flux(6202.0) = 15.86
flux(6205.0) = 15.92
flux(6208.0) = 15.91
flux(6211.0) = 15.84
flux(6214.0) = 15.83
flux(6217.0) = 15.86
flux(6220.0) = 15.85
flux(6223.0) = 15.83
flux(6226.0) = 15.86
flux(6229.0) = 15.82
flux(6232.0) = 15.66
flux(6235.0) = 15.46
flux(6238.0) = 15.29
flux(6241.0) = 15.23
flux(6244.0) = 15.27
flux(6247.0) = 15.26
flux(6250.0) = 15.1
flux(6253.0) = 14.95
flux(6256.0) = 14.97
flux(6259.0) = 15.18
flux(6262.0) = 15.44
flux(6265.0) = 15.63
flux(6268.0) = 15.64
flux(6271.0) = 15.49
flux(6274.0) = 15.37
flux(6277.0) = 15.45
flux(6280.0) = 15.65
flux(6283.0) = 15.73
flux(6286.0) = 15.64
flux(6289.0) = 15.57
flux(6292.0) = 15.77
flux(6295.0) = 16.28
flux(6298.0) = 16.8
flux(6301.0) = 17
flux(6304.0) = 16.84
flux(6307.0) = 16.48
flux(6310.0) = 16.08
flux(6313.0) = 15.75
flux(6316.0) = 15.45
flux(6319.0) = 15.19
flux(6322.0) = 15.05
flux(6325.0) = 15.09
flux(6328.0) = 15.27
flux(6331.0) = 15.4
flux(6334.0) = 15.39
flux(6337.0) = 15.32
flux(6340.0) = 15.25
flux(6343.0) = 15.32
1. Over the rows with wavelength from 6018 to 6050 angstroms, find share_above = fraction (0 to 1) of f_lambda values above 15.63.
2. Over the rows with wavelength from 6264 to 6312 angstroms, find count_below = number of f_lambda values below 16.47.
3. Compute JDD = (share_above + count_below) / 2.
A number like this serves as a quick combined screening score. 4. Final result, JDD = 6.5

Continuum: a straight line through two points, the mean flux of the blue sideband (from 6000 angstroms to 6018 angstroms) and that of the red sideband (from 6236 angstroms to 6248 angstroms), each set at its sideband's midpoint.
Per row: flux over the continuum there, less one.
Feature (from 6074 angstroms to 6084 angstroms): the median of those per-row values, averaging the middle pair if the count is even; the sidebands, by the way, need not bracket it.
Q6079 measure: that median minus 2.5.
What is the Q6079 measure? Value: -2.487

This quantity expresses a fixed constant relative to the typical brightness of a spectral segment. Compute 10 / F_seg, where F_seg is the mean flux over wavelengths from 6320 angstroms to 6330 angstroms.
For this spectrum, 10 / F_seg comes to 0.66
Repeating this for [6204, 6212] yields 0.63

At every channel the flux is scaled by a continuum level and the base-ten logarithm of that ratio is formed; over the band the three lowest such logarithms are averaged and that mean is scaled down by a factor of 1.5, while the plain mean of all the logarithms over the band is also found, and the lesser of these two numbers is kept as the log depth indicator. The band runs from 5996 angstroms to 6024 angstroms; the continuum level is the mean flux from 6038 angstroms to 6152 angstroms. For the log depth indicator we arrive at 0.0020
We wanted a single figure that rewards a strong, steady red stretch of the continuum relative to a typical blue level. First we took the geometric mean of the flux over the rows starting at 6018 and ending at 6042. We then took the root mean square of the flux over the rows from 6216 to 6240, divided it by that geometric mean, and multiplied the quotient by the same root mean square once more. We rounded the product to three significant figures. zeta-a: 14.9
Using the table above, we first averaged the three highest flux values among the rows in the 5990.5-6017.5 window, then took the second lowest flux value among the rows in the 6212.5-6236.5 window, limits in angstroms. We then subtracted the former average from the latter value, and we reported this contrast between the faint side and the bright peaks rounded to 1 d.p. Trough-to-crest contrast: -1.1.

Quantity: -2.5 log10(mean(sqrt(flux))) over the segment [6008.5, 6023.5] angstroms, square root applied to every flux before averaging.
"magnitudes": -1.53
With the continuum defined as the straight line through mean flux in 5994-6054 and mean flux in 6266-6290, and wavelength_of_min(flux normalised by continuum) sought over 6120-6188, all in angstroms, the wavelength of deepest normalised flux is 6163.0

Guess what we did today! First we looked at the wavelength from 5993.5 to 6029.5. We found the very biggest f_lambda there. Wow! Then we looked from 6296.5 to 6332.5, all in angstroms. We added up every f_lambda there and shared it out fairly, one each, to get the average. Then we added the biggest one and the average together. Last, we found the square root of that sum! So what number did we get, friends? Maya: 5.72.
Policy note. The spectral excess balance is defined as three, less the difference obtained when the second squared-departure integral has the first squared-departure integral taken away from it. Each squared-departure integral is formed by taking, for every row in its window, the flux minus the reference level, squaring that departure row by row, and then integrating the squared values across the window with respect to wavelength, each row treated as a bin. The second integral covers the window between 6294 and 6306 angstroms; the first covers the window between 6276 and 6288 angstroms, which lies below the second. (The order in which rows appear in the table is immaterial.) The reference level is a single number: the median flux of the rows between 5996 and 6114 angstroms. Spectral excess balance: 15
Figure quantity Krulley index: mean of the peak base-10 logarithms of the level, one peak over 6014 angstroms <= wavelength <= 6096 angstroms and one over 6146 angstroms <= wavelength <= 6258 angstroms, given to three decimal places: 1.223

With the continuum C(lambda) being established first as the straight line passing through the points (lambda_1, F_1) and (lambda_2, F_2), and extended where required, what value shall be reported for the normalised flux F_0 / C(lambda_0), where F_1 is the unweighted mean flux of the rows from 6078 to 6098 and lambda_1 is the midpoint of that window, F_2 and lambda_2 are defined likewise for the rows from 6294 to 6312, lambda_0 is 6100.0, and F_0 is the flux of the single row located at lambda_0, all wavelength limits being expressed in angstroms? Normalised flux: 0.97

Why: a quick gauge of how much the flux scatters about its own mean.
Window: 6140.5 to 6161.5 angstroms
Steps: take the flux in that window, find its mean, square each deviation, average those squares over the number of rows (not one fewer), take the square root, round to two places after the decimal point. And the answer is 0.34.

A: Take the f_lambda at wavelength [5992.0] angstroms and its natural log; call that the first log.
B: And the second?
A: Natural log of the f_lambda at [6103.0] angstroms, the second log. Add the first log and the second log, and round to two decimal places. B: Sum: 5.58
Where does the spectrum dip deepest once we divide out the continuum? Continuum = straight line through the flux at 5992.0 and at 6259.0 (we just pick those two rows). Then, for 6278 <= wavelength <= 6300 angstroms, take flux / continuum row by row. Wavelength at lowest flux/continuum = 6289.0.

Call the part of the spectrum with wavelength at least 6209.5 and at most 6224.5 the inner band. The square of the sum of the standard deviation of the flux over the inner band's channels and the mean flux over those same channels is 251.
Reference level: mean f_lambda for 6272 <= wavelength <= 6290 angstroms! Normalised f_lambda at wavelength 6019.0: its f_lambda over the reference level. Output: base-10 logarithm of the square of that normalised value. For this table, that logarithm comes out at 0.06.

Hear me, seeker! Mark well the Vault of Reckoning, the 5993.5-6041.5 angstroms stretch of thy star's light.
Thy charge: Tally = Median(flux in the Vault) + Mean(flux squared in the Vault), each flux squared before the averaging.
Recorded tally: 294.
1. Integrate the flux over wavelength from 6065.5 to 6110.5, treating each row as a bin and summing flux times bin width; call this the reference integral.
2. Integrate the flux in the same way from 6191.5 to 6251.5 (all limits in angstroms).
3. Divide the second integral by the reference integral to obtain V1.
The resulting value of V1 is 1.3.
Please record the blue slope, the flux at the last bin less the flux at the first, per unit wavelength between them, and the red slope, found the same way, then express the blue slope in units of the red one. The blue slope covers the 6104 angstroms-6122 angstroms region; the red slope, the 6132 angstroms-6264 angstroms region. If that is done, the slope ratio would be 2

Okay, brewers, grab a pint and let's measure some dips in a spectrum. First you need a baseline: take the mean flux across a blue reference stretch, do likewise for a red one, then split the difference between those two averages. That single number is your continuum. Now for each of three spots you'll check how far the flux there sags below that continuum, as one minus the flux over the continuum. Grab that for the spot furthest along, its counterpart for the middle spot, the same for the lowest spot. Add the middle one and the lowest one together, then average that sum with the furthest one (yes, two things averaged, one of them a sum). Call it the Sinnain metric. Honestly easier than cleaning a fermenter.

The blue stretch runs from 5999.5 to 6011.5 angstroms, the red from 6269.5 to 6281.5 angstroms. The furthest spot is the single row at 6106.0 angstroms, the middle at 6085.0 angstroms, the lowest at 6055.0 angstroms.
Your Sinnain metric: -0.04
